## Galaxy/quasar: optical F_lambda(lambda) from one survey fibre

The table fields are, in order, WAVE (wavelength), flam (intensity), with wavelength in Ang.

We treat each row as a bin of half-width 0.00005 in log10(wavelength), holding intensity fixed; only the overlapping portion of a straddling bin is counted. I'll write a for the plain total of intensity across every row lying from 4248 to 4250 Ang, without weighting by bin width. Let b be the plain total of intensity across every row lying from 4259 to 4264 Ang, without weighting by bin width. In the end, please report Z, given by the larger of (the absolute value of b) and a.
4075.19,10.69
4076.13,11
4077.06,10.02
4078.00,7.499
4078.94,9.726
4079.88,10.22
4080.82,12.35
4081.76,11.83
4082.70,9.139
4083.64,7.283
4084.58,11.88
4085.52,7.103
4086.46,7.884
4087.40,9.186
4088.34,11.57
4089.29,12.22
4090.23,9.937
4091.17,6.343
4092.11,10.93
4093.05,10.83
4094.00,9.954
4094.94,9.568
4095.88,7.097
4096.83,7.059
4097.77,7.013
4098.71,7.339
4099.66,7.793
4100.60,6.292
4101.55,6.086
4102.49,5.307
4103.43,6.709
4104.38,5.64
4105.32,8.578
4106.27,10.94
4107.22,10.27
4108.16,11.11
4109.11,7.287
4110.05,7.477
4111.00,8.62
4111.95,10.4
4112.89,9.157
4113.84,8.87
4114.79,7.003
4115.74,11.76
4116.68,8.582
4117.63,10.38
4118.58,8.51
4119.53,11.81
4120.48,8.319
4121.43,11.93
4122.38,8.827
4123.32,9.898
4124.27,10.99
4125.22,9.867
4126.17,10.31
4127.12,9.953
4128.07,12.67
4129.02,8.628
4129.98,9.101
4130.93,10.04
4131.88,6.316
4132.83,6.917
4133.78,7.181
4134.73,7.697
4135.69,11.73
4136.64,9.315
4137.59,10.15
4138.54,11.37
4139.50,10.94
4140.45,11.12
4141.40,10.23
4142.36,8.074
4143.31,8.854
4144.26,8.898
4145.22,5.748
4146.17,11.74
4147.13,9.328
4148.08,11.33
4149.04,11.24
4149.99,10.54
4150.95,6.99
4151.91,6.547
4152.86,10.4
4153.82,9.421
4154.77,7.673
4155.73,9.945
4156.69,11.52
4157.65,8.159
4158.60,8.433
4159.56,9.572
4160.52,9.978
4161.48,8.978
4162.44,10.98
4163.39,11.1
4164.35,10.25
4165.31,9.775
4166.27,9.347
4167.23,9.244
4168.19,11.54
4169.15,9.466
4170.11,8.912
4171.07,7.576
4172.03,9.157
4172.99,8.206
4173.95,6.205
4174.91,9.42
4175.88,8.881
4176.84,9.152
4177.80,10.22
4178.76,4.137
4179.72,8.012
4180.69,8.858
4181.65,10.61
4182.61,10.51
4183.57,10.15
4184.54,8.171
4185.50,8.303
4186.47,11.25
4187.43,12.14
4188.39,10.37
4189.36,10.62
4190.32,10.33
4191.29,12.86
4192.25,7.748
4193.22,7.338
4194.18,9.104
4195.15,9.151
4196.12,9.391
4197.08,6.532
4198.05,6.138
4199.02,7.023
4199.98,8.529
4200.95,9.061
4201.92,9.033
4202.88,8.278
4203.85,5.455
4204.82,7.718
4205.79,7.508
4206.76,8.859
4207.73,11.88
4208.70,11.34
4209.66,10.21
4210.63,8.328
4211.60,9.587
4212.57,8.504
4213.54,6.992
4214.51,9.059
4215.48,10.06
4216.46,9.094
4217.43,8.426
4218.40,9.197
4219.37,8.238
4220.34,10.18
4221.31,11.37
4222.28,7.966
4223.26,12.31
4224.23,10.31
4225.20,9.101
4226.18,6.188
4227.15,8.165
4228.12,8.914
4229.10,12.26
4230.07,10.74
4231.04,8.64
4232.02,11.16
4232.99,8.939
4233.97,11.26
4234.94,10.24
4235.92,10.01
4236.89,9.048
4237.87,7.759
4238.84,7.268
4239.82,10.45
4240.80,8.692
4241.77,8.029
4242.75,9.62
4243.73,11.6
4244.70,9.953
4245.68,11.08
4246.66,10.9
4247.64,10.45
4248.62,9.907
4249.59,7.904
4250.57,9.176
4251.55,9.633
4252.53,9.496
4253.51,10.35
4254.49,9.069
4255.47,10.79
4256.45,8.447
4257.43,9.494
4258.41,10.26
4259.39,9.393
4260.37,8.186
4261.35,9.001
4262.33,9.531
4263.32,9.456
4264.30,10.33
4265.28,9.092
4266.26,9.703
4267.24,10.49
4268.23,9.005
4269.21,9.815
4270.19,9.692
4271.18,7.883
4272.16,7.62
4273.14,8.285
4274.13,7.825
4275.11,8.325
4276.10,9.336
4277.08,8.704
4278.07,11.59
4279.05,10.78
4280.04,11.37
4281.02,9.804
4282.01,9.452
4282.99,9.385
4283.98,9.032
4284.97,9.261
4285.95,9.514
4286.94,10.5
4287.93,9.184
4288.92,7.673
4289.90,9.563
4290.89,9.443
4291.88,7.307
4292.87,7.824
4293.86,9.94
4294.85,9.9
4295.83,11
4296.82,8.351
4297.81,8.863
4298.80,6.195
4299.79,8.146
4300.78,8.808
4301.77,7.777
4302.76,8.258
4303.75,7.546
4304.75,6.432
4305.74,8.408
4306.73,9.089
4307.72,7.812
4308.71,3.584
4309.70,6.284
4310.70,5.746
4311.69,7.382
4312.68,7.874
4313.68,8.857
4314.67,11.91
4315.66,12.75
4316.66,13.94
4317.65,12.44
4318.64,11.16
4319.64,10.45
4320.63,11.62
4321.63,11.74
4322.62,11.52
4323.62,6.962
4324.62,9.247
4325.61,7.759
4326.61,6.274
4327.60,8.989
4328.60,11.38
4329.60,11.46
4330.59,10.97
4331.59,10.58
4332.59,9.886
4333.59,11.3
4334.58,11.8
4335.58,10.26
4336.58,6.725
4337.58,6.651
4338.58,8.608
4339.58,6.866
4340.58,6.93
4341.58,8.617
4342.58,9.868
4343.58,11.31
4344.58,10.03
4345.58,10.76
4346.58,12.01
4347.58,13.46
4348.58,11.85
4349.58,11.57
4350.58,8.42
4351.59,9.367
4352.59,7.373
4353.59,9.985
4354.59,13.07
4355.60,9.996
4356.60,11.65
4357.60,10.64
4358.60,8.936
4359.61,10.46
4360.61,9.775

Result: 46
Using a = 18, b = 46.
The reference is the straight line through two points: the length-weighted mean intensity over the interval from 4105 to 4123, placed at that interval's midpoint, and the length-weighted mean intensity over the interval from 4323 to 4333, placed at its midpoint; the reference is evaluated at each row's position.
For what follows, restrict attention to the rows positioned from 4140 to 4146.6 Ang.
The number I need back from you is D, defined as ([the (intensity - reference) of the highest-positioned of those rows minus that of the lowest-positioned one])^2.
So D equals 0.4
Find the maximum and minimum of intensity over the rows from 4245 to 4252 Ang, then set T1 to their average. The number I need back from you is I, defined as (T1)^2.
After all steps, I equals 90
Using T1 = 9.5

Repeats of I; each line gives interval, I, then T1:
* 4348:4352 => 103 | 10.1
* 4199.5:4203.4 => 75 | 8.7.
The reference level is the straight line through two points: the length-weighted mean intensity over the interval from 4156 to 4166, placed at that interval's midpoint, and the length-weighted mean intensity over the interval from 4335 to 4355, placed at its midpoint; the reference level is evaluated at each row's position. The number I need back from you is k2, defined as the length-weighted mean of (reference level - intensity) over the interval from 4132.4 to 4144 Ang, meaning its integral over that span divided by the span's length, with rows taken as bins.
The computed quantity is 0.4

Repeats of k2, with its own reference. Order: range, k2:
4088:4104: 1.6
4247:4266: 0.3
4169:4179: 1.5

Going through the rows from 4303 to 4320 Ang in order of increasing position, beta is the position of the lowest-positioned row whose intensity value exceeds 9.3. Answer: 4314.67 Ang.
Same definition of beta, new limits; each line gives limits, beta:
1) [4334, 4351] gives 4334.58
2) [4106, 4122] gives 4106.27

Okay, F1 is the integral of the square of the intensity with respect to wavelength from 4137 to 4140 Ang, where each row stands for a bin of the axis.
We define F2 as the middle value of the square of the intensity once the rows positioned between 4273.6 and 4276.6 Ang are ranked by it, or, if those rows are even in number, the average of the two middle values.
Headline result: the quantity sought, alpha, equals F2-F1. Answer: -280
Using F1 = 349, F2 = 69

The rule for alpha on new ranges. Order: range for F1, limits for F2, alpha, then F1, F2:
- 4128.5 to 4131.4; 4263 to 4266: -163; 252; 89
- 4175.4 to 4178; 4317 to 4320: -103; 227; 125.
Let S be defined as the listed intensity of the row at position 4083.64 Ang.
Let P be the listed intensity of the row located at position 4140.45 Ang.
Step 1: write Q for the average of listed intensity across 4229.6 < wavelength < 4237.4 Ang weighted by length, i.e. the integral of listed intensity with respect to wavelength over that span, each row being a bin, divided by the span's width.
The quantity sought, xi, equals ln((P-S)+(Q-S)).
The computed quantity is 1.9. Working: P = 11.12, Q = 10.0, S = 7.283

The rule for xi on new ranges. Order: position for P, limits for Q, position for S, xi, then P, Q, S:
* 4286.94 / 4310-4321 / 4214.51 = 1.0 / 10.5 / 10.3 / 9.059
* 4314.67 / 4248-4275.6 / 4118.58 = 1.4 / 11.91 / 9.2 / 8.51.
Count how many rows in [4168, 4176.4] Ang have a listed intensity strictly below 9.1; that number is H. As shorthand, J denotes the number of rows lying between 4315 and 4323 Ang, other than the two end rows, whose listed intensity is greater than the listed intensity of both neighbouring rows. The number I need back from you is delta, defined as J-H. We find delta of -3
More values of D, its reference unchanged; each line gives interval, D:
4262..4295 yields 0.1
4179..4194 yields 0.4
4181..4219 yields 1.9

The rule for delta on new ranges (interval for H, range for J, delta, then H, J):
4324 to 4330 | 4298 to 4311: 1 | 3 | 4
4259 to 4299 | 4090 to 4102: -15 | 17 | 2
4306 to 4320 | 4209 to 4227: -3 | 8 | 5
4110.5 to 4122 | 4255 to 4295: 6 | 6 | 12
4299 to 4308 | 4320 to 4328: -7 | 9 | 2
